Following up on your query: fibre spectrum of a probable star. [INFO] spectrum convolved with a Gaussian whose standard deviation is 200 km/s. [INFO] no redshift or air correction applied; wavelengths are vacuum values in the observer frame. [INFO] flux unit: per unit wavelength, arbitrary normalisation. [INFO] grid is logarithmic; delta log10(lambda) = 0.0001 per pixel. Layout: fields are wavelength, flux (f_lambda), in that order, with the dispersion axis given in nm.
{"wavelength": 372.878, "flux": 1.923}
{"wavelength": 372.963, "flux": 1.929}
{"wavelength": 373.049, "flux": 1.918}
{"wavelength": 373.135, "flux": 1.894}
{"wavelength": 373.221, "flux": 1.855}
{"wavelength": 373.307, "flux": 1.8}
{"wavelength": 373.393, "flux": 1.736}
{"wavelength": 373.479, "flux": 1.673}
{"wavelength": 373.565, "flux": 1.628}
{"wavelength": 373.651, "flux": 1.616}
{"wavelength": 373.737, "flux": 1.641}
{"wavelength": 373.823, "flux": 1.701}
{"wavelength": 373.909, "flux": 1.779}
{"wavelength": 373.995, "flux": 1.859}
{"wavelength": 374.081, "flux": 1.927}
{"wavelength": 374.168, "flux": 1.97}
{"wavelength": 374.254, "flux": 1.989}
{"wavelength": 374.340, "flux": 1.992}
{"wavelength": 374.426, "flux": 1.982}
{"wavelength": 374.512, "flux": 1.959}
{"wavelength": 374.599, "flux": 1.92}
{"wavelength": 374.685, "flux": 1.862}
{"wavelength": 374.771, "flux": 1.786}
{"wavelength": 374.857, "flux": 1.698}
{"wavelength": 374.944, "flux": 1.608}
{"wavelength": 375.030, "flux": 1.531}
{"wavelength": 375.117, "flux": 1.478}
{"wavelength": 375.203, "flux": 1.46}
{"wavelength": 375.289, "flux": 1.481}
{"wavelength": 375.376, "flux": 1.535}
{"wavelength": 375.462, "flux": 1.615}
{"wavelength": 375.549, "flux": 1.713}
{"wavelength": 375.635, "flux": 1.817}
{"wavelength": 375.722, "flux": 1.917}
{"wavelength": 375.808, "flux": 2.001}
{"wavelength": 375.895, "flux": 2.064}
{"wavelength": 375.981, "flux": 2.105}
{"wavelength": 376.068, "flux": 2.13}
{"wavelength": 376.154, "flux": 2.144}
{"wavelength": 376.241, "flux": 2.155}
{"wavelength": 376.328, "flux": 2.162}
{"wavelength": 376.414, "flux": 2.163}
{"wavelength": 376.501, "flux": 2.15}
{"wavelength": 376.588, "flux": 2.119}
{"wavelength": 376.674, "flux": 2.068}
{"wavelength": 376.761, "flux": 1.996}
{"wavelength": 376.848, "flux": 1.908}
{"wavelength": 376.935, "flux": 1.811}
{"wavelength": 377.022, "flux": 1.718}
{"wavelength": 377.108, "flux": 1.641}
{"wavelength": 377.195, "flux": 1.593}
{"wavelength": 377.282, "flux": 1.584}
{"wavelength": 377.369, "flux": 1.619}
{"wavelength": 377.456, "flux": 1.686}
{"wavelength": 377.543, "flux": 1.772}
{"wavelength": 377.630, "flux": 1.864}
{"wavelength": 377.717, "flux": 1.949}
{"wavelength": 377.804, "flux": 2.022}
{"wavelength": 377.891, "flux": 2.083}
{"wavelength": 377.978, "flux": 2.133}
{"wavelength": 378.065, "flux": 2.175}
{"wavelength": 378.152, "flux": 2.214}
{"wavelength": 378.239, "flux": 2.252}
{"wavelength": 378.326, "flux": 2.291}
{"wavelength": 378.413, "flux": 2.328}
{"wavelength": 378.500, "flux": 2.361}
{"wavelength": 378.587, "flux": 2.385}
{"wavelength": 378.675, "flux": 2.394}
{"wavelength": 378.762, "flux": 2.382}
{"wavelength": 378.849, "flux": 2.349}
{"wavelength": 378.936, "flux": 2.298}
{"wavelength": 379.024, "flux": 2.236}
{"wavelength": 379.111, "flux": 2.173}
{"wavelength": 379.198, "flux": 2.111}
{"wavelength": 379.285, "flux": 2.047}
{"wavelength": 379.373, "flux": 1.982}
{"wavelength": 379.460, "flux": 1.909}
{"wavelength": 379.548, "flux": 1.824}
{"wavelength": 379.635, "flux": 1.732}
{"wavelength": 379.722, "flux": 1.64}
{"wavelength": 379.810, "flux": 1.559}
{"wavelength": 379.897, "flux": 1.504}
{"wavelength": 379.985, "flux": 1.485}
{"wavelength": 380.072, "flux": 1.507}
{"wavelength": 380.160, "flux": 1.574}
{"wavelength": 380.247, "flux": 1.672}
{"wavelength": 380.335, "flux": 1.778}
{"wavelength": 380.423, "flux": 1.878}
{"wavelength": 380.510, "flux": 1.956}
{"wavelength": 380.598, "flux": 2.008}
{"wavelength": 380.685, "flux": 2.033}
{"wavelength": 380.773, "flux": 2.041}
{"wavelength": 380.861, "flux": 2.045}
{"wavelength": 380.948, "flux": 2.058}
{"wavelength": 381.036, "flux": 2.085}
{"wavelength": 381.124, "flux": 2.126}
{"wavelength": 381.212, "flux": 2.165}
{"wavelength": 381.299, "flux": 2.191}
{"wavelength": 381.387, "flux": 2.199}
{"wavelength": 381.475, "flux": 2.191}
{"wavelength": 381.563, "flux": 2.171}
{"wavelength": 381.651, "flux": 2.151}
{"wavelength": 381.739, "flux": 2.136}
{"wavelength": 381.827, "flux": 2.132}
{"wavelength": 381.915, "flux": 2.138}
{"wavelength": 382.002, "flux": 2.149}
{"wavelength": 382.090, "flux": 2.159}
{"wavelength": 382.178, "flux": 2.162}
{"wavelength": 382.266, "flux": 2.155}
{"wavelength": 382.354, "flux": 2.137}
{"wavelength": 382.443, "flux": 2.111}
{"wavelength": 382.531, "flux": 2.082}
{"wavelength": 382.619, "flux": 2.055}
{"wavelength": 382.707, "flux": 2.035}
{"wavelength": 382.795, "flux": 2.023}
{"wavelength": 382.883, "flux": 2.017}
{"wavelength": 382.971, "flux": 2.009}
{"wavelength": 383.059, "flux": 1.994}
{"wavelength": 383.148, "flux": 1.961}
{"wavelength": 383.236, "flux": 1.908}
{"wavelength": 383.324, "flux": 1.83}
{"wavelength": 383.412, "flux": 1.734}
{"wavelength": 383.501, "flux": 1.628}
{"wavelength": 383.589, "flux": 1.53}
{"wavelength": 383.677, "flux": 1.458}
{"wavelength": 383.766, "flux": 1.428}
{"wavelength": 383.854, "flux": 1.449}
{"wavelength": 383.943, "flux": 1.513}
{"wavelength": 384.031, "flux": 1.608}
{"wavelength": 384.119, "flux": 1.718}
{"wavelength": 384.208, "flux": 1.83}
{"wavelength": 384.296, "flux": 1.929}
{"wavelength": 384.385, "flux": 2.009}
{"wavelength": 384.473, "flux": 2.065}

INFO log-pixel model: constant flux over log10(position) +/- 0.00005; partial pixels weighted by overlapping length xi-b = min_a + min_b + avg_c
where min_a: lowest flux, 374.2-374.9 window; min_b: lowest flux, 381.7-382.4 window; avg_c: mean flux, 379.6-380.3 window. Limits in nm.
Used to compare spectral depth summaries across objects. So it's 5.41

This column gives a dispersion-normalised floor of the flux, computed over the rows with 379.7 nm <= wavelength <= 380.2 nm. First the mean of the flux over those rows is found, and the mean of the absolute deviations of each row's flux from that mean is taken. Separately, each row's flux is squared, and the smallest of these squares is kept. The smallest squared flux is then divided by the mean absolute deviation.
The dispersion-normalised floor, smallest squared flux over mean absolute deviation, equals 48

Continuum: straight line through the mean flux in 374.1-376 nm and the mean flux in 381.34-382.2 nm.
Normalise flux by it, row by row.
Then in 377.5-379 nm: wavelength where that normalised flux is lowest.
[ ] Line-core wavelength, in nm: 377.543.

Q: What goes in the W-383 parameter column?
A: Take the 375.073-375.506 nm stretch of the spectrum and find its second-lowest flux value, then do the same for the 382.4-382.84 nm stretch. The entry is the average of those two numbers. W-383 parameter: 1.76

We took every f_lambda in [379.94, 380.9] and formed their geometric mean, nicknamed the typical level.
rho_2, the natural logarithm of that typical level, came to 0.59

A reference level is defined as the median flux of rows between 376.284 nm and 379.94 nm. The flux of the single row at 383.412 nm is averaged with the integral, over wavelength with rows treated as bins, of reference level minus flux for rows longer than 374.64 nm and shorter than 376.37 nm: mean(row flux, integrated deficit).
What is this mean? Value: 1.08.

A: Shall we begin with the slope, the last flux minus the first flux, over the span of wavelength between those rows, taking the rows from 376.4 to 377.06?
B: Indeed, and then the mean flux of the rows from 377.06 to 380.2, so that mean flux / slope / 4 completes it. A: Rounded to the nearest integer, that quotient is -1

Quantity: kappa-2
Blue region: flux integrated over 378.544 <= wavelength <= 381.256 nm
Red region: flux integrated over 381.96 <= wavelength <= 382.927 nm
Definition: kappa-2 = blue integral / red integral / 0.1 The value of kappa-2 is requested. 26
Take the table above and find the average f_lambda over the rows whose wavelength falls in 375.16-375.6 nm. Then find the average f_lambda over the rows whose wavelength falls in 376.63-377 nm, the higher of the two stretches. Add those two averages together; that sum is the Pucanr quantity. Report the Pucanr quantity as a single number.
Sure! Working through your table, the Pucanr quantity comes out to 3.5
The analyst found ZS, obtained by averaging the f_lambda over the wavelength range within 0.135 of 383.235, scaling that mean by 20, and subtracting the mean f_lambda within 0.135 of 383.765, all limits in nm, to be 36.5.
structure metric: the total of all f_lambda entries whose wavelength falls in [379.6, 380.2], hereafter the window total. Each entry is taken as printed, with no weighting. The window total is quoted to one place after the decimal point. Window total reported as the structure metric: 11.0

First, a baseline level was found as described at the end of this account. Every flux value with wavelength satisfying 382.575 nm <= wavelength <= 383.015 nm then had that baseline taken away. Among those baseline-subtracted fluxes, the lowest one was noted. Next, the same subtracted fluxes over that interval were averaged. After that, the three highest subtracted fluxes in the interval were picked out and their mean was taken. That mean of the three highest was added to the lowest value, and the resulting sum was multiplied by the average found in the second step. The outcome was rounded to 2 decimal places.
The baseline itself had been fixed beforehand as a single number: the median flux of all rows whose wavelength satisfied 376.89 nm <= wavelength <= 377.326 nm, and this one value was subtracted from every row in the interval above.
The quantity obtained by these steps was 0.30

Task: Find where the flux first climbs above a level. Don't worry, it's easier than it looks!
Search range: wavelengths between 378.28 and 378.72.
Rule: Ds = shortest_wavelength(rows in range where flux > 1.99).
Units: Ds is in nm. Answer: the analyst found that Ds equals 378.326 nm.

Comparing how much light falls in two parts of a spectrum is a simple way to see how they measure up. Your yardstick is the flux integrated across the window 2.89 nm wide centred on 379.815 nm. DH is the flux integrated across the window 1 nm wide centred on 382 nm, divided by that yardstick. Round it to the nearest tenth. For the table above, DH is 0.4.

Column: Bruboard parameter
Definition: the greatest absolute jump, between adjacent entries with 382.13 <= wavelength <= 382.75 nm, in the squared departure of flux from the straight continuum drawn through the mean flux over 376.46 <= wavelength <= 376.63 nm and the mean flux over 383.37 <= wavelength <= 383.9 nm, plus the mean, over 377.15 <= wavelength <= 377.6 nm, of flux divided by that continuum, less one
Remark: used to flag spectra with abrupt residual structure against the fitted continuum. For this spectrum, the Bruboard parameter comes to -0.18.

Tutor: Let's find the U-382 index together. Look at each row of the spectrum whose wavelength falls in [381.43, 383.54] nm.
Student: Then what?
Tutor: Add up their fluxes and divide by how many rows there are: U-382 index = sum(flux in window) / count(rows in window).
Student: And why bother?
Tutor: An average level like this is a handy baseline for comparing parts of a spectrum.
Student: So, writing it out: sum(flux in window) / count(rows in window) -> 2.04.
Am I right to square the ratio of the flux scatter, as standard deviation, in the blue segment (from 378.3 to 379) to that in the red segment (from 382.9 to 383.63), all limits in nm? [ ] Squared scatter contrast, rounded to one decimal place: 0.0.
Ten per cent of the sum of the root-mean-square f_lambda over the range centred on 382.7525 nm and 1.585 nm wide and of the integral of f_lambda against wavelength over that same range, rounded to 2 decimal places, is 0.52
